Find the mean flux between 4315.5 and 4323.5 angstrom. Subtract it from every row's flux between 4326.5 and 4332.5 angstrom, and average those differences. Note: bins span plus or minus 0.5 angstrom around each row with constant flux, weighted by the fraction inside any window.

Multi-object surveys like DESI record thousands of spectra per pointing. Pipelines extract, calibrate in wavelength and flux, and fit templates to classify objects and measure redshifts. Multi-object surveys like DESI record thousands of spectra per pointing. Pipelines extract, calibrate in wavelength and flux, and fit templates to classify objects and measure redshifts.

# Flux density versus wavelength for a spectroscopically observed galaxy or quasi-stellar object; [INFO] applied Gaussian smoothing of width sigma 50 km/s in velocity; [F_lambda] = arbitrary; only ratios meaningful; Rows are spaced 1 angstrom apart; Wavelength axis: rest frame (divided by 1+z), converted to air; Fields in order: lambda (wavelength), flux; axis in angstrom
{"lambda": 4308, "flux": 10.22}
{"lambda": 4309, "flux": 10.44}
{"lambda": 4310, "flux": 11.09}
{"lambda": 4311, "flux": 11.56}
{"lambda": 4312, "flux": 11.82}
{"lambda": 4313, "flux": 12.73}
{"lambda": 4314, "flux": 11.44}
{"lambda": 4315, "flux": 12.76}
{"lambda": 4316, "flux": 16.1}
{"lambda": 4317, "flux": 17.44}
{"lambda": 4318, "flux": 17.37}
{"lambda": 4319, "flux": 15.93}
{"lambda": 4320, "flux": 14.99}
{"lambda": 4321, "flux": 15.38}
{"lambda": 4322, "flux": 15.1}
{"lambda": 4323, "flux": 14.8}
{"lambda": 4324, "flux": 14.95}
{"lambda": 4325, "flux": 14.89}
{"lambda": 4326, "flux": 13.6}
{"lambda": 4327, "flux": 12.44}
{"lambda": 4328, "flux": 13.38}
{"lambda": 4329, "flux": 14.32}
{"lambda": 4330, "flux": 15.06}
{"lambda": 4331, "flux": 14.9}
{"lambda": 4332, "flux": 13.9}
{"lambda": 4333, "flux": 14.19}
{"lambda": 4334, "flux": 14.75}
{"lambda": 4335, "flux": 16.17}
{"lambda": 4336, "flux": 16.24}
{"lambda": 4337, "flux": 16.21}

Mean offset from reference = -1.9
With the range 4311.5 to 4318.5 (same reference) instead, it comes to -1.7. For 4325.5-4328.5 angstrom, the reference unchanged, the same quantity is -2.7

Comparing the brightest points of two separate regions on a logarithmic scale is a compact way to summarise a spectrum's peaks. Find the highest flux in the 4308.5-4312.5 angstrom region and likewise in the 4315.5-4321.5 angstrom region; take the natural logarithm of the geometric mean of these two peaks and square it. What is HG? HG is 7.1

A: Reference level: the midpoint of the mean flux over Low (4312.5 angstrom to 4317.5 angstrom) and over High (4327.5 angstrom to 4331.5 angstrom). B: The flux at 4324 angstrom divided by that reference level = 1.05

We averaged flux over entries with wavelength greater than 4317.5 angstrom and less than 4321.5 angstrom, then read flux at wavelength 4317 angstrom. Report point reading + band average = 33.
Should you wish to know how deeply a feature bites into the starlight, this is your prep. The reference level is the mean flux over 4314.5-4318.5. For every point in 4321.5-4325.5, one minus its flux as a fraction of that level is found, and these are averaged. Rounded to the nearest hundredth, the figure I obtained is 0.06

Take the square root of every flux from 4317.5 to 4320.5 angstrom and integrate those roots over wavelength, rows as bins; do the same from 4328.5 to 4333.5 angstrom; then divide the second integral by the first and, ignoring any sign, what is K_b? 1.6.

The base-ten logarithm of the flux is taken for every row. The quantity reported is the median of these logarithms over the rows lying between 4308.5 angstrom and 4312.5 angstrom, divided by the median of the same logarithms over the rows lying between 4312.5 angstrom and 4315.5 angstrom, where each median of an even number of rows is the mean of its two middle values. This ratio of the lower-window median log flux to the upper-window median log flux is 0.95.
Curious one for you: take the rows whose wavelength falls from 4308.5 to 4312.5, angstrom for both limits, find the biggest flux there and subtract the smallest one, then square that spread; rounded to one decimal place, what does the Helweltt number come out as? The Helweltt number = 1.9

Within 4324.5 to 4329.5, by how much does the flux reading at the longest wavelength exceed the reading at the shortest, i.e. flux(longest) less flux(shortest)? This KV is -0.6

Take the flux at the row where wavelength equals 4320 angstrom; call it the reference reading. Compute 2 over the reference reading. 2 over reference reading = 0.133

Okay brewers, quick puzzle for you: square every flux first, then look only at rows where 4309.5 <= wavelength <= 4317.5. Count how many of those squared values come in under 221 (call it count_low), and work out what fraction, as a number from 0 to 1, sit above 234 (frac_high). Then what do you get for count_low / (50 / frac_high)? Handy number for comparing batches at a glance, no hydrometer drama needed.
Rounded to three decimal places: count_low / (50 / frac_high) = 0.030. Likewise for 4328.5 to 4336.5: 0.020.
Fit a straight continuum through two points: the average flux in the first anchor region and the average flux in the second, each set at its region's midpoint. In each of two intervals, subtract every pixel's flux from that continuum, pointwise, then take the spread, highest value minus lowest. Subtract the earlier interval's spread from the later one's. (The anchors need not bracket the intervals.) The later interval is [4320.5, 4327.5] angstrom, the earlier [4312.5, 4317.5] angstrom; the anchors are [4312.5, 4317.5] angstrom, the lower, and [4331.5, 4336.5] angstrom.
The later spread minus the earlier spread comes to -2.6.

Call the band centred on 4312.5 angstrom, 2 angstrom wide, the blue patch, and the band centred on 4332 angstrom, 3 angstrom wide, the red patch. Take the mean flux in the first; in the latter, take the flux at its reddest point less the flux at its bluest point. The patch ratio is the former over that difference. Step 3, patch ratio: -17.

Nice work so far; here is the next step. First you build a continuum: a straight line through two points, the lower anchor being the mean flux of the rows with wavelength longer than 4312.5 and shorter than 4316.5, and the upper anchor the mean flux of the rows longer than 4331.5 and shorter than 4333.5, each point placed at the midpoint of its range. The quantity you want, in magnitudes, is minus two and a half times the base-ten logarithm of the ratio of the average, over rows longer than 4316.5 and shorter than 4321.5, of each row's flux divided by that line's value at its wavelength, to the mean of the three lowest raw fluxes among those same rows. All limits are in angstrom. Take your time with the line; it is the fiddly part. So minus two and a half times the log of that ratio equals 2.77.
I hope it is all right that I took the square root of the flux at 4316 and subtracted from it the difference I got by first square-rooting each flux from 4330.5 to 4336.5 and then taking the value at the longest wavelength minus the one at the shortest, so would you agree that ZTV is 3.8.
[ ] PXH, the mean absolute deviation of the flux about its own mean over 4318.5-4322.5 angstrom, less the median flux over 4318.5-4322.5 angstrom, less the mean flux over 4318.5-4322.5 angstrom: -30.3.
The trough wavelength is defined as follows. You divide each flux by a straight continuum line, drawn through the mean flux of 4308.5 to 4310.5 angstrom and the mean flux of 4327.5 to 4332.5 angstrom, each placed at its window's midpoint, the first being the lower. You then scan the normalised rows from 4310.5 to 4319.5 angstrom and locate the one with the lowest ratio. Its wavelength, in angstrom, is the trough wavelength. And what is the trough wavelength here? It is 4314 angstrom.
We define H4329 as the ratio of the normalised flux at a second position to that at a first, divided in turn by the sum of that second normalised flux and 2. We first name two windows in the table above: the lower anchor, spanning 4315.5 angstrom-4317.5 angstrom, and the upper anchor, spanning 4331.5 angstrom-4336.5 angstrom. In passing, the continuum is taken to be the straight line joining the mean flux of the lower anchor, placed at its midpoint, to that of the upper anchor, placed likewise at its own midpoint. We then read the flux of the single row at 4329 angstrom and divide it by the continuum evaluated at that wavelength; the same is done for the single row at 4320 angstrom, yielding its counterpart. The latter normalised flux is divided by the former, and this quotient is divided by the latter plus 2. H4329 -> 0.340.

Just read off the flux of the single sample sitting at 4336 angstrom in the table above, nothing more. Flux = 16.24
